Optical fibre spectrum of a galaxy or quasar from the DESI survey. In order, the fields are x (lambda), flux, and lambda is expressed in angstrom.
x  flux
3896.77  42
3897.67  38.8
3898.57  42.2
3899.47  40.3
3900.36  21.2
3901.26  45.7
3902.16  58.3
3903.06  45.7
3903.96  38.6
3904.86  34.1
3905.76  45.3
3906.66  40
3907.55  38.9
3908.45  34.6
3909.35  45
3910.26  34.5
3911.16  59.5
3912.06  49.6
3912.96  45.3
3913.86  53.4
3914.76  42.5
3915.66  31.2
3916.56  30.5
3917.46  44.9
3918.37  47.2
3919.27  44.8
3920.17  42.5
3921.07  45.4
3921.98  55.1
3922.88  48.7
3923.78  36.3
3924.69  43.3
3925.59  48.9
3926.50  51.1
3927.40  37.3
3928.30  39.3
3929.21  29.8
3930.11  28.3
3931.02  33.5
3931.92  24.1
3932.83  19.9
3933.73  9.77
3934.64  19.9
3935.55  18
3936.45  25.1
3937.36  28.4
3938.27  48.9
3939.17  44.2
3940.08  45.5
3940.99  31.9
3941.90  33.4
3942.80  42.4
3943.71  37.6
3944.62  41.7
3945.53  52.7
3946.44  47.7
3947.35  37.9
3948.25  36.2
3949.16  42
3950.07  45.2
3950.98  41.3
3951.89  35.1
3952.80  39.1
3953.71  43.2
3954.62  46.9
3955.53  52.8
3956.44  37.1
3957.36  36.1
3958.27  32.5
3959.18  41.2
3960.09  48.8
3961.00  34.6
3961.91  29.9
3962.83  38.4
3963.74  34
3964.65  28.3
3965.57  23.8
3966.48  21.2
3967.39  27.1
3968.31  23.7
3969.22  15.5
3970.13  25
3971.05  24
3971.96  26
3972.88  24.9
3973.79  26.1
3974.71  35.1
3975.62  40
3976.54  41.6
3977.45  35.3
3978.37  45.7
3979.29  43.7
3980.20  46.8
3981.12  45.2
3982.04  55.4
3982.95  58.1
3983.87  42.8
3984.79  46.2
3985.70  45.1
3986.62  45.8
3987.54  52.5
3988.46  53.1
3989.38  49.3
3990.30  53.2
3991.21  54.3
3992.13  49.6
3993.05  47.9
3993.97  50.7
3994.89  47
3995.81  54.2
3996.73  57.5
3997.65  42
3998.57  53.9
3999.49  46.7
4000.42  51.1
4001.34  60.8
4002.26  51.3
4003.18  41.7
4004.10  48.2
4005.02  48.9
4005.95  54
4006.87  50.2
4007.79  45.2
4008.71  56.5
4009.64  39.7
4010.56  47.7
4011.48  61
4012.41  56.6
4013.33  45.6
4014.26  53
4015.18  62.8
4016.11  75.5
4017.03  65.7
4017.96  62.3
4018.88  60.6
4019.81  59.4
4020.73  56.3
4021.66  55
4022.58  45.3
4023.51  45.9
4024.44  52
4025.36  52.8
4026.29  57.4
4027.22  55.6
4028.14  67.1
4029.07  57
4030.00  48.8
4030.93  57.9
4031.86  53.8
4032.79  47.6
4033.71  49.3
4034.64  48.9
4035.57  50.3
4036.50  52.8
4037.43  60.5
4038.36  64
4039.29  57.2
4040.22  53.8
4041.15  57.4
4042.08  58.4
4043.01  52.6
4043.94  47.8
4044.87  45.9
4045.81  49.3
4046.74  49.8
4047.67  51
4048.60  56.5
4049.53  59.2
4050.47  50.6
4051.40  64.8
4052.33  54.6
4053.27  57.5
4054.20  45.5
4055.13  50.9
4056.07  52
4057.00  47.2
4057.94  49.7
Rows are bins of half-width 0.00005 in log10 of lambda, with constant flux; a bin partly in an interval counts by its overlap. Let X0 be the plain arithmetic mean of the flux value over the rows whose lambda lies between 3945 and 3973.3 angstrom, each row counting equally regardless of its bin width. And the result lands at 35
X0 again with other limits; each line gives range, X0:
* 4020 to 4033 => 54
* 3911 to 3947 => 39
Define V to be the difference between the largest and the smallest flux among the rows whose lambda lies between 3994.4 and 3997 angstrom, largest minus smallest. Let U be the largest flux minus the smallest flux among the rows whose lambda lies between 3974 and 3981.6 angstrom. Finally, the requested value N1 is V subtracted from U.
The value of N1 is 1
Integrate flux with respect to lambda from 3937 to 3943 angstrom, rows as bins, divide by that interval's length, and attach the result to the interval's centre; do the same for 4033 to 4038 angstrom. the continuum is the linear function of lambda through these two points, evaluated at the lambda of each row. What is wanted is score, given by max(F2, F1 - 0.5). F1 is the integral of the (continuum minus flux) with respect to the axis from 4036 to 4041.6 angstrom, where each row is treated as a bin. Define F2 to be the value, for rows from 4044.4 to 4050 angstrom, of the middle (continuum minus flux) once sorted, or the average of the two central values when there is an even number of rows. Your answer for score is 4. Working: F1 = -26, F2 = 3.6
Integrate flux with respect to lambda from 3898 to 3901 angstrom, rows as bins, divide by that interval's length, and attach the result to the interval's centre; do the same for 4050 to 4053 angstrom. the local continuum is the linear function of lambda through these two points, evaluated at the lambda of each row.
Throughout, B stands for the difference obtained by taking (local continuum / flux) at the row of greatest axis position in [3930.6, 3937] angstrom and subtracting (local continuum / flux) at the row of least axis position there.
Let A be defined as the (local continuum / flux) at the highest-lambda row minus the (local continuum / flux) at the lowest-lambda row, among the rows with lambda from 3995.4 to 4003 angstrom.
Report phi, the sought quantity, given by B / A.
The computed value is 6.3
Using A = 0.07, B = 0.4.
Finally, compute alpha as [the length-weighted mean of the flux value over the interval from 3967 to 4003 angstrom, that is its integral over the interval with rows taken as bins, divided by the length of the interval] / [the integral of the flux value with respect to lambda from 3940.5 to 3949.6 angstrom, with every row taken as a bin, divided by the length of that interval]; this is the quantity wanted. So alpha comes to 1.08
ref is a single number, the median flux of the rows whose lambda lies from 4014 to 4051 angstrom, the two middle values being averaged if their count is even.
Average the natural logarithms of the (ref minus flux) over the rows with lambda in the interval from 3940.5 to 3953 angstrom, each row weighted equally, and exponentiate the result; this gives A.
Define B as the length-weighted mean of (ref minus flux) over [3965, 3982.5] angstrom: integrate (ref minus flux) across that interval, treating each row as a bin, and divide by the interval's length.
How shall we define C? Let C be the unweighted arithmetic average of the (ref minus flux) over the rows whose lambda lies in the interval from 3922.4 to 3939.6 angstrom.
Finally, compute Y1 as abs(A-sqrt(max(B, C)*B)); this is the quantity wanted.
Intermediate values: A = 12.3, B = 21.5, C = 21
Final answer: 9.1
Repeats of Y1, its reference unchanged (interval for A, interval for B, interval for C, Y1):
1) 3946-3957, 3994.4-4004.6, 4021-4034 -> 6.6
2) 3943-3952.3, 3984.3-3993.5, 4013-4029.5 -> 6.1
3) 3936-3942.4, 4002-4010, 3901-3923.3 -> 7.3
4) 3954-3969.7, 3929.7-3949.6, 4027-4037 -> 3.3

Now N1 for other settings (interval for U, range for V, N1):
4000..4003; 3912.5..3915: -1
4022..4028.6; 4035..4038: 12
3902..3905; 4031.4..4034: 18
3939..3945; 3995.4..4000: -2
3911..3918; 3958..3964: 10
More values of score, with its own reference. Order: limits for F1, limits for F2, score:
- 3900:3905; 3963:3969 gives 17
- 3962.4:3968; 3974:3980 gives 79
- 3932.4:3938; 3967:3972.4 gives 98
